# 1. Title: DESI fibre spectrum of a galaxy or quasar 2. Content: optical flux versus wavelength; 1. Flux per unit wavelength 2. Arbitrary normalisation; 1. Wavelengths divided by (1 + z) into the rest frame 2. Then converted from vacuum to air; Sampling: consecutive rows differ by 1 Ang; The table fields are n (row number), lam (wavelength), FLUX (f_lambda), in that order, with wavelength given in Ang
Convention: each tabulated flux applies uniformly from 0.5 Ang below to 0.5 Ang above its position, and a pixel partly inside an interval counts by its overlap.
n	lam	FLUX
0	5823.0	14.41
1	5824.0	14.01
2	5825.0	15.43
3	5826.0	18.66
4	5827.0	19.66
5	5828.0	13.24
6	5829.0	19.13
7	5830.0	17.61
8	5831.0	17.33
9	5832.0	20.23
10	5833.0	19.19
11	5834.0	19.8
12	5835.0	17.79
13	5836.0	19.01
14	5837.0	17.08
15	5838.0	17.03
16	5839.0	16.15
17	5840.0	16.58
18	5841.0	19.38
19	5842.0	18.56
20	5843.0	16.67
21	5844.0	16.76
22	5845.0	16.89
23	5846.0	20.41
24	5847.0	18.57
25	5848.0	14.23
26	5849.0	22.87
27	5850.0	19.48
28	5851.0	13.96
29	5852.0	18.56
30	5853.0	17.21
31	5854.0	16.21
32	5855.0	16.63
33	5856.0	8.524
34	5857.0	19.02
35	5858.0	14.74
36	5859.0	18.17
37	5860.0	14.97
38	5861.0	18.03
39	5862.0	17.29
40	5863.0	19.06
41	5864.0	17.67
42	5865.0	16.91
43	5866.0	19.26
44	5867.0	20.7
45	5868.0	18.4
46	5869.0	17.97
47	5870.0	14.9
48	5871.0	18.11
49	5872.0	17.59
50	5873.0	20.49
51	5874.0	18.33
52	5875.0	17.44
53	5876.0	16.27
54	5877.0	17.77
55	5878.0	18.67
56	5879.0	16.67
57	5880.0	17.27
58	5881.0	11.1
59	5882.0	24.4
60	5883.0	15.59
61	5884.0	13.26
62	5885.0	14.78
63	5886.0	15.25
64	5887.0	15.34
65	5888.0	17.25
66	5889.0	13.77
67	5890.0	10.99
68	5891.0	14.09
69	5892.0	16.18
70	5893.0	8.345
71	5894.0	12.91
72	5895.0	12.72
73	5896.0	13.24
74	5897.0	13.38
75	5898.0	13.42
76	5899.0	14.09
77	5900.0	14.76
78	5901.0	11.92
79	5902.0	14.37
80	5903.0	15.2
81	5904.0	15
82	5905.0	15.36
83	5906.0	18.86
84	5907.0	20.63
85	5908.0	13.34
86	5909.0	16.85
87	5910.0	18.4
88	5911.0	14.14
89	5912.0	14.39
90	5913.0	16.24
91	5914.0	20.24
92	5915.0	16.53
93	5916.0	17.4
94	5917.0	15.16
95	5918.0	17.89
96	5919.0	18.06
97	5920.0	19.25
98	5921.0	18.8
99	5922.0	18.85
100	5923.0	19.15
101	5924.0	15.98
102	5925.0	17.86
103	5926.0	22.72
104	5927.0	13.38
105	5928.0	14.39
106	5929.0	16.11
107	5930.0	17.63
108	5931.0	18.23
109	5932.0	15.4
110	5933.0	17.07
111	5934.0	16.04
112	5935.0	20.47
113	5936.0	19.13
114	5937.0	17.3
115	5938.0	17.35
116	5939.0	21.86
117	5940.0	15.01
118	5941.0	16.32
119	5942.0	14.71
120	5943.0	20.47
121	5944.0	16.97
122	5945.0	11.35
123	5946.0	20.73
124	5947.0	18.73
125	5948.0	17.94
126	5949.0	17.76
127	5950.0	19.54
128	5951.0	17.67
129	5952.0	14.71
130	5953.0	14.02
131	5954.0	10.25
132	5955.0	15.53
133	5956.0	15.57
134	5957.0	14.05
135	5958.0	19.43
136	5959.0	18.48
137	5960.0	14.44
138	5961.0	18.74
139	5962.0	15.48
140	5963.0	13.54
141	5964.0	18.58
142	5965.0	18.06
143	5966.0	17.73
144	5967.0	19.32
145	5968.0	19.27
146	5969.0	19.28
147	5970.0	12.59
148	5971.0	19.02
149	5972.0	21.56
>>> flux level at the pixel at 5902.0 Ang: 14.37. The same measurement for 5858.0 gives 14.74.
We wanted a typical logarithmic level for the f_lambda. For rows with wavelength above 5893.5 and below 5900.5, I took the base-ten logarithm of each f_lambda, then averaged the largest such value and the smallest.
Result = 1.14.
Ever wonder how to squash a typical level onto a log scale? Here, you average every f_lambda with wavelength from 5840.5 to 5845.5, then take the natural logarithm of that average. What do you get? 2.87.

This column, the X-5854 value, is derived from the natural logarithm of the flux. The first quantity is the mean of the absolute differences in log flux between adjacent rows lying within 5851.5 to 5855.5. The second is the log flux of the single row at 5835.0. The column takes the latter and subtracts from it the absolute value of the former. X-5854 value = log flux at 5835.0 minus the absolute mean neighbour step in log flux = 2.82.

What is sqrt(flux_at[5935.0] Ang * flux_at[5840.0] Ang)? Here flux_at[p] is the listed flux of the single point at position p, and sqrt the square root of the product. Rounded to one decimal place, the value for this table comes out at 18.4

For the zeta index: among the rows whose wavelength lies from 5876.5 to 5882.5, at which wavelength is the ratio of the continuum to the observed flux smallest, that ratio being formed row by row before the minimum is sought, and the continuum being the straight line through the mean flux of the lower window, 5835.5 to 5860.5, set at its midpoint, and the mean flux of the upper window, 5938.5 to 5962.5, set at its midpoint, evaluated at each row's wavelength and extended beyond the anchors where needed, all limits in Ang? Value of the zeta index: 5882.0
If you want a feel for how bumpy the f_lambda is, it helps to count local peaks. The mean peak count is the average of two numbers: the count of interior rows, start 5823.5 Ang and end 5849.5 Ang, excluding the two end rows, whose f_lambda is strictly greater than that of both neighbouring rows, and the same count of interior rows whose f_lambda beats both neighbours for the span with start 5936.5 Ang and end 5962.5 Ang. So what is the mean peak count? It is 7.5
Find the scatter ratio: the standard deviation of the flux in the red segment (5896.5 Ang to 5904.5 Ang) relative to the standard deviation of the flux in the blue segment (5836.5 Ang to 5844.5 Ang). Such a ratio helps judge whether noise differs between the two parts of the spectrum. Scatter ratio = 1.0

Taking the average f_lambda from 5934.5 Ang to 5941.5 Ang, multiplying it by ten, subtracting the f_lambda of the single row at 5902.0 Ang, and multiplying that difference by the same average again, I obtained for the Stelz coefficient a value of 3053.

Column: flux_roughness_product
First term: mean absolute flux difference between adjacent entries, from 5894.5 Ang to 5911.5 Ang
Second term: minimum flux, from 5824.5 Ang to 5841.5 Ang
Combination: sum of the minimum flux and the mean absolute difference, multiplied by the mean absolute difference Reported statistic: 29.0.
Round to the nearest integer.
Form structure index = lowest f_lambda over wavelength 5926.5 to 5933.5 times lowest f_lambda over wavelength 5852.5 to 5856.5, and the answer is 114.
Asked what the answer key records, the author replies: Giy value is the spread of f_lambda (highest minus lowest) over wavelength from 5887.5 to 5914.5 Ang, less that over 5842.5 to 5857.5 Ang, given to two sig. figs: -2.1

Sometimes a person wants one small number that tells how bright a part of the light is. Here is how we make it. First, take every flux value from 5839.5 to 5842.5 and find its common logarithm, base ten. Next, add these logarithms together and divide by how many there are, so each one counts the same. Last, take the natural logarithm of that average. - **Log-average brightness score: 0.230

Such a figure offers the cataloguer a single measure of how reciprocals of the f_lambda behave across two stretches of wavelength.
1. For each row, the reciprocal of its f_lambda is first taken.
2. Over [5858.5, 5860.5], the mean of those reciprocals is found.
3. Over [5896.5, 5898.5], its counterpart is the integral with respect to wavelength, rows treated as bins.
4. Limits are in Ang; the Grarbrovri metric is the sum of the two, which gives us 0.210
